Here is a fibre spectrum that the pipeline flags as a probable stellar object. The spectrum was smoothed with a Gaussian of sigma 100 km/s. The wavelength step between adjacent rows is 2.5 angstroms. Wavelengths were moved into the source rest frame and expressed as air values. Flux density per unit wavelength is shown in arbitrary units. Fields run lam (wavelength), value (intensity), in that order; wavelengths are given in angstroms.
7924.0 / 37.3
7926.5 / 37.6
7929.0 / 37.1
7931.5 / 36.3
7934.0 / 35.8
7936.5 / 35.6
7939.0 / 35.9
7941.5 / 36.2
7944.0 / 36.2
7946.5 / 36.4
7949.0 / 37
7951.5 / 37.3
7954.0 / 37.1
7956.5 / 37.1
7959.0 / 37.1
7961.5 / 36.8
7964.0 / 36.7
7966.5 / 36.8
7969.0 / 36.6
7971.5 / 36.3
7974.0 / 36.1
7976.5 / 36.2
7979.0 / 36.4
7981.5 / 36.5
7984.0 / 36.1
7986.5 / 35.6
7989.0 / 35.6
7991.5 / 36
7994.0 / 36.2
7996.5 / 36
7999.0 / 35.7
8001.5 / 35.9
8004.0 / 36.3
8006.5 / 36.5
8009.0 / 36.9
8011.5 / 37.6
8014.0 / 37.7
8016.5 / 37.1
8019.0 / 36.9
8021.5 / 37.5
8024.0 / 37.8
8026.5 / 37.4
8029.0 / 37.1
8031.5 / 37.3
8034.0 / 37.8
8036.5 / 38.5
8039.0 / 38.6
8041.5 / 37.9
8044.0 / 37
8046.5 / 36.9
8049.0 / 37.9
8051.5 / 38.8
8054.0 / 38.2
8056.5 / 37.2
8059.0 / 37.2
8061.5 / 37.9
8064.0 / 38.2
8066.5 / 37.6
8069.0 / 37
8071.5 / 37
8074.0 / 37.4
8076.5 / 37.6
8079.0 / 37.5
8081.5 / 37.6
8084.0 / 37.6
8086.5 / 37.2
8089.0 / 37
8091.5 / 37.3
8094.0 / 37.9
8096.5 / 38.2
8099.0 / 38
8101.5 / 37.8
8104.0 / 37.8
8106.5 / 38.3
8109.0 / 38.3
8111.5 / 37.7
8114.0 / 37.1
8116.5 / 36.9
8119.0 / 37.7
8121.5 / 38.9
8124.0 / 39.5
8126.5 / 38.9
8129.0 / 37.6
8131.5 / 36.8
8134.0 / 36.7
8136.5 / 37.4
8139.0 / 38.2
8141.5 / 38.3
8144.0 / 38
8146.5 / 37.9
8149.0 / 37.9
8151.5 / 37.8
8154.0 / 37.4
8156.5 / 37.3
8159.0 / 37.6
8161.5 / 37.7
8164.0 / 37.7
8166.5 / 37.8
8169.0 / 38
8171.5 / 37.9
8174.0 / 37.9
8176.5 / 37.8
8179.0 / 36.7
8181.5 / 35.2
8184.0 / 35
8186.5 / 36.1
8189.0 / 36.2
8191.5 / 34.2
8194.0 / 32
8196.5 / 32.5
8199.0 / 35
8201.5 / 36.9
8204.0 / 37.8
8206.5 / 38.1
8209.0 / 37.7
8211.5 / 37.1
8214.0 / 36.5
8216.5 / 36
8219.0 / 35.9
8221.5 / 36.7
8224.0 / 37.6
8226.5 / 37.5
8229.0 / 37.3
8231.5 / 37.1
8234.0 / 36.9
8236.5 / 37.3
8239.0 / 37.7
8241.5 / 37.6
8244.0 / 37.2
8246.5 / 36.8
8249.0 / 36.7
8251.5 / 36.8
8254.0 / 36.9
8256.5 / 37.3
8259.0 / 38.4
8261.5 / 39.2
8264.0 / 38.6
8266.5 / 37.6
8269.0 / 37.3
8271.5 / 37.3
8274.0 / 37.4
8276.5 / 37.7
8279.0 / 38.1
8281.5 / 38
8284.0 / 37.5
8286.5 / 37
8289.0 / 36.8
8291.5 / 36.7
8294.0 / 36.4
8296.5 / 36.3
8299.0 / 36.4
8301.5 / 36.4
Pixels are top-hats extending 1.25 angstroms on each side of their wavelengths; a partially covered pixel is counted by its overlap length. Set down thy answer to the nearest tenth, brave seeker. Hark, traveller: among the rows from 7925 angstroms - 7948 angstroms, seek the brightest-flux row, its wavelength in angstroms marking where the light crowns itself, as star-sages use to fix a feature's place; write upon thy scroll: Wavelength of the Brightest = 7926.5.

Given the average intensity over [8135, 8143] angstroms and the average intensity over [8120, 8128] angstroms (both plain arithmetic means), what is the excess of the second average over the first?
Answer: 1.1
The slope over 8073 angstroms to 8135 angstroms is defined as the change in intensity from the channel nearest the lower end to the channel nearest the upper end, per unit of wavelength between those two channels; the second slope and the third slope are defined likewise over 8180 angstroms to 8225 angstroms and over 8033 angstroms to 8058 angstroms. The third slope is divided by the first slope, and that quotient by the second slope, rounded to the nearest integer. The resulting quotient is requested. 40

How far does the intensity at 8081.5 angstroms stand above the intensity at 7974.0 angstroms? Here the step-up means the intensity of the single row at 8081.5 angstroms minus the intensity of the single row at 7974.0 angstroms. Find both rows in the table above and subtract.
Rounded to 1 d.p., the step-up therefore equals 1.5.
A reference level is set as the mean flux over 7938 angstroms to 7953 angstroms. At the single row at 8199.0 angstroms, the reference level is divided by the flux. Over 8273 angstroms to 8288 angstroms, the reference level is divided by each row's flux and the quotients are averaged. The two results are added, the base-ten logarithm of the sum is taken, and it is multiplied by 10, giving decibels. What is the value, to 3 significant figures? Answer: 3.04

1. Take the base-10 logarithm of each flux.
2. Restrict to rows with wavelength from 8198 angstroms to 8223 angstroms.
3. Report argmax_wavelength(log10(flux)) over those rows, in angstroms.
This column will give 8206.5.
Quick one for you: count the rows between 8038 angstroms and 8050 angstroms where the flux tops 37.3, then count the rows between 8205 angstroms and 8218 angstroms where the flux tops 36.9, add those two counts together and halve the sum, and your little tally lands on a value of 3.0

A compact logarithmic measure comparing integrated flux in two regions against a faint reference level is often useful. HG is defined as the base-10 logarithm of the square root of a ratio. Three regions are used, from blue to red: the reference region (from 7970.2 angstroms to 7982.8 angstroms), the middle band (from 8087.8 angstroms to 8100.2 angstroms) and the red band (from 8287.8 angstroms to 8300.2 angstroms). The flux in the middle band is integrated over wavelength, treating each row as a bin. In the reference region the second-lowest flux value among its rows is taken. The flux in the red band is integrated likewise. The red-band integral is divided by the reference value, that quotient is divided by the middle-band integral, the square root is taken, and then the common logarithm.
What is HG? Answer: -0.786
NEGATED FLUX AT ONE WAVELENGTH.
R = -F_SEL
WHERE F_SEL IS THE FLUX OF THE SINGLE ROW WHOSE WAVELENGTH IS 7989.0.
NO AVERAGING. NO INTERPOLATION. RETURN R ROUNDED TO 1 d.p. -35.6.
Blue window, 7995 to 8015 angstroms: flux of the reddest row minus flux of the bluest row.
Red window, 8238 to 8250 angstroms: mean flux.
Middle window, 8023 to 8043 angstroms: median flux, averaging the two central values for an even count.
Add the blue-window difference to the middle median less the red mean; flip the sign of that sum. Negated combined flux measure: -2.3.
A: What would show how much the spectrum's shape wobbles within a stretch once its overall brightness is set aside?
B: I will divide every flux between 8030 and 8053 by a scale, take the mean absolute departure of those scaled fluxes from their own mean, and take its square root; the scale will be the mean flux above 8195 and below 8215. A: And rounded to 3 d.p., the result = 0.122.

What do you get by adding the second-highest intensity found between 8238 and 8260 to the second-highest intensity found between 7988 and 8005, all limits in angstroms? 73.9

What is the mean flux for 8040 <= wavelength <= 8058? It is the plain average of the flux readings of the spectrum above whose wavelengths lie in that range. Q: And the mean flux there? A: 37.7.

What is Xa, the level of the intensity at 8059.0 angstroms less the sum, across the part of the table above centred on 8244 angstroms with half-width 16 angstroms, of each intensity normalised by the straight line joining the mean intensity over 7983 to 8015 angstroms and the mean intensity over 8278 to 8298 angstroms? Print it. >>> 24.1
